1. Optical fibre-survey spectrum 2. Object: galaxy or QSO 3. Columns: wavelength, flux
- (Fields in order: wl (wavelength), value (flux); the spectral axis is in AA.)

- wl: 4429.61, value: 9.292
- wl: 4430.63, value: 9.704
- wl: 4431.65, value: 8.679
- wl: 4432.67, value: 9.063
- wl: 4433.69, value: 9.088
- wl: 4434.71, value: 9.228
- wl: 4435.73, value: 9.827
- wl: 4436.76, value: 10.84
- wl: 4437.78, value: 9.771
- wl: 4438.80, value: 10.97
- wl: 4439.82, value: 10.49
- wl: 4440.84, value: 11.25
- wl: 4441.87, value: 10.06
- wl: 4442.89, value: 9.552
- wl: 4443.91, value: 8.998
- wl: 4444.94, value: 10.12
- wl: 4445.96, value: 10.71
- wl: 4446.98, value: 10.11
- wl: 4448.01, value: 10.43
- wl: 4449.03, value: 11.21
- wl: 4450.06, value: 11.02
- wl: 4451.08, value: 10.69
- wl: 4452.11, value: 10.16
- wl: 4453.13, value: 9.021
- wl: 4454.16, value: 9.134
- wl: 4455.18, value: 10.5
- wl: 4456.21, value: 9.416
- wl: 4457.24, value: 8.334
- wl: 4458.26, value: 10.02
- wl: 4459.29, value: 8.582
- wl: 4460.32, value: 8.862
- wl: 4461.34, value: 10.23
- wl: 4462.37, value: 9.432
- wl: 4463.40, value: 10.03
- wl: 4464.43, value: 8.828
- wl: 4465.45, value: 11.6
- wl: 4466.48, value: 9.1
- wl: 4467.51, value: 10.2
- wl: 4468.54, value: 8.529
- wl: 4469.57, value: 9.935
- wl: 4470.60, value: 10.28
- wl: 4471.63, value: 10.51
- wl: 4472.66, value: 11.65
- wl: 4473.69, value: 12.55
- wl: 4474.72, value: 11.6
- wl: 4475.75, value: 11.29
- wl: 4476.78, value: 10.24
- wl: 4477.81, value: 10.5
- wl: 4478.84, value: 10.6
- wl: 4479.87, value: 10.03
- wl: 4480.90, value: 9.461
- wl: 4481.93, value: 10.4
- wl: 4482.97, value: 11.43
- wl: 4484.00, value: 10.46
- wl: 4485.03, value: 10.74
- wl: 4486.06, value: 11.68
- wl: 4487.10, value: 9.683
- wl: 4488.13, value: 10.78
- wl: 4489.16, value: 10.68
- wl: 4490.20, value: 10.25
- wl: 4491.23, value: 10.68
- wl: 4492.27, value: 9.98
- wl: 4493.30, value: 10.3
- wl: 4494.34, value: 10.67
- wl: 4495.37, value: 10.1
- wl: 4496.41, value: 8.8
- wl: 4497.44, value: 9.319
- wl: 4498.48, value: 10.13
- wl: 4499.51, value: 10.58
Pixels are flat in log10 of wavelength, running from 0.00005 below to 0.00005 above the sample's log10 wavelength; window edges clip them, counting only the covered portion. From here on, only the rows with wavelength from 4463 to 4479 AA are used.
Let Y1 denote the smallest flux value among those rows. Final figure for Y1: 8.529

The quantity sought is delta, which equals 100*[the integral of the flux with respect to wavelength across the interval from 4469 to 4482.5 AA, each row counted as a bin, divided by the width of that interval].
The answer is 1069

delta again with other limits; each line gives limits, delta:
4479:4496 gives 1045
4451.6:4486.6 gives 1016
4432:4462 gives 991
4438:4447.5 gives 1024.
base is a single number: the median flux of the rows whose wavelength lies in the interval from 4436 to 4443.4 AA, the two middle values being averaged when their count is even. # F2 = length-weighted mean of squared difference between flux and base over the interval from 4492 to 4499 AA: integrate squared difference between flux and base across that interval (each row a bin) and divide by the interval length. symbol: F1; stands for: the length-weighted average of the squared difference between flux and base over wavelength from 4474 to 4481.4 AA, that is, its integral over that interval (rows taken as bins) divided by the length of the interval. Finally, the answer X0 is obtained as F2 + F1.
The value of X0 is 1.27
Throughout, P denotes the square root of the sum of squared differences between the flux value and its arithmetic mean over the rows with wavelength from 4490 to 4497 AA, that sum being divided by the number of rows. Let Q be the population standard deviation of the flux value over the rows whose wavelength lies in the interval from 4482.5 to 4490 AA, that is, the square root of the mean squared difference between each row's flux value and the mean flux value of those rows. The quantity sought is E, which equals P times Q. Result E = 0.36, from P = 0.59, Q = 0.60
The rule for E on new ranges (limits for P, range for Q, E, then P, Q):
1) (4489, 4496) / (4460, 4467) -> 0.25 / 0.27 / 0.92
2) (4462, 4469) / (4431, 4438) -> 0.64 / 0.97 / 0.66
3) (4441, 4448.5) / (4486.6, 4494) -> 0.20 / 0.52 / 0.38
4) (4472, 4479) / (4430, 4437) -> 0.50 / 0.75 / 0.66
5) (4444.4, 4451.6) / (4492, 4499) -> 0.23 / 0.39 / 0.59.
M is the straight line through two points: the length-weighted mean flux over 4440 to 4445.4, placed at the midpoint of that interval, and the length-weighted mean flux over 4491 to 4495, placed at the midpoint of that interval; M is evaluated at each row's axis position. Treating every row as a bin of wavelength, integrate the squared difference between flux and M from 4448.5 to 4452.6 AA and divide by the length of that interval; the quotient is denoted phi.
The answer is 0.65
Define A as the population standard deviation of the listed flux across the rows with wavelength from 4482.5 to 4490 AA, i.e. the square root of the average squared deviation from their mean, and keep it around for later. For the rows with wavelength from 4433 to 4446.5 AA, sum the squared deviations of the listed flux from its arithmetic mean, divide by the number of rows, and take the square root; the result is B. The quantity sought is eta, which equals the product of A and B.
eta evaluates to 0.43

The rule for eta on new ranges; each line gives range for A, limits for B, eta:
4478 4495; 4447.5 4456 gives 0.42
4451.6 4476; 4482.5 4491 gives 0.66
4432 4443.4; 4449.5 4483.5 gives 0.75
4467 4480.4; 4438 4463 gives 0.79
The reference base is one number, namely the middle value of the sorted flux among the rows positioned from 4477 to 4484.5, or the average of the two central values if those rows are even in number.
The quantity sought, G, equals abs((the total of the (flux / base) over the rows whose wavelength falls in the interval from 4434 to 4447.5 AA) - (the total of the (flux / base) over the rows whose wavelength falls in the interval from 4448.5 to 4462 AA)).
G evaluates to 0.45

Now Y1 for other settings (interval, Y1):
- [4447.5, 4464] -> 8.334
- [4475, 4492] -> 9.461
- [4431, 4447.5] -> 8.679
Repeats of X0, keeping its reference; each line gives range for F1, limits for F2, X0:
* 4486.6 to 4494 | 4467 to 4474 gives 1.49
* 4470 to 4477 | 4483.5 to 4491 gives 1.43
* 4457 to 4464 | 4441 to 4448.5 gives 2.22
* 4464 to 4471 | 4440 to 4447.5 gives 2.04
